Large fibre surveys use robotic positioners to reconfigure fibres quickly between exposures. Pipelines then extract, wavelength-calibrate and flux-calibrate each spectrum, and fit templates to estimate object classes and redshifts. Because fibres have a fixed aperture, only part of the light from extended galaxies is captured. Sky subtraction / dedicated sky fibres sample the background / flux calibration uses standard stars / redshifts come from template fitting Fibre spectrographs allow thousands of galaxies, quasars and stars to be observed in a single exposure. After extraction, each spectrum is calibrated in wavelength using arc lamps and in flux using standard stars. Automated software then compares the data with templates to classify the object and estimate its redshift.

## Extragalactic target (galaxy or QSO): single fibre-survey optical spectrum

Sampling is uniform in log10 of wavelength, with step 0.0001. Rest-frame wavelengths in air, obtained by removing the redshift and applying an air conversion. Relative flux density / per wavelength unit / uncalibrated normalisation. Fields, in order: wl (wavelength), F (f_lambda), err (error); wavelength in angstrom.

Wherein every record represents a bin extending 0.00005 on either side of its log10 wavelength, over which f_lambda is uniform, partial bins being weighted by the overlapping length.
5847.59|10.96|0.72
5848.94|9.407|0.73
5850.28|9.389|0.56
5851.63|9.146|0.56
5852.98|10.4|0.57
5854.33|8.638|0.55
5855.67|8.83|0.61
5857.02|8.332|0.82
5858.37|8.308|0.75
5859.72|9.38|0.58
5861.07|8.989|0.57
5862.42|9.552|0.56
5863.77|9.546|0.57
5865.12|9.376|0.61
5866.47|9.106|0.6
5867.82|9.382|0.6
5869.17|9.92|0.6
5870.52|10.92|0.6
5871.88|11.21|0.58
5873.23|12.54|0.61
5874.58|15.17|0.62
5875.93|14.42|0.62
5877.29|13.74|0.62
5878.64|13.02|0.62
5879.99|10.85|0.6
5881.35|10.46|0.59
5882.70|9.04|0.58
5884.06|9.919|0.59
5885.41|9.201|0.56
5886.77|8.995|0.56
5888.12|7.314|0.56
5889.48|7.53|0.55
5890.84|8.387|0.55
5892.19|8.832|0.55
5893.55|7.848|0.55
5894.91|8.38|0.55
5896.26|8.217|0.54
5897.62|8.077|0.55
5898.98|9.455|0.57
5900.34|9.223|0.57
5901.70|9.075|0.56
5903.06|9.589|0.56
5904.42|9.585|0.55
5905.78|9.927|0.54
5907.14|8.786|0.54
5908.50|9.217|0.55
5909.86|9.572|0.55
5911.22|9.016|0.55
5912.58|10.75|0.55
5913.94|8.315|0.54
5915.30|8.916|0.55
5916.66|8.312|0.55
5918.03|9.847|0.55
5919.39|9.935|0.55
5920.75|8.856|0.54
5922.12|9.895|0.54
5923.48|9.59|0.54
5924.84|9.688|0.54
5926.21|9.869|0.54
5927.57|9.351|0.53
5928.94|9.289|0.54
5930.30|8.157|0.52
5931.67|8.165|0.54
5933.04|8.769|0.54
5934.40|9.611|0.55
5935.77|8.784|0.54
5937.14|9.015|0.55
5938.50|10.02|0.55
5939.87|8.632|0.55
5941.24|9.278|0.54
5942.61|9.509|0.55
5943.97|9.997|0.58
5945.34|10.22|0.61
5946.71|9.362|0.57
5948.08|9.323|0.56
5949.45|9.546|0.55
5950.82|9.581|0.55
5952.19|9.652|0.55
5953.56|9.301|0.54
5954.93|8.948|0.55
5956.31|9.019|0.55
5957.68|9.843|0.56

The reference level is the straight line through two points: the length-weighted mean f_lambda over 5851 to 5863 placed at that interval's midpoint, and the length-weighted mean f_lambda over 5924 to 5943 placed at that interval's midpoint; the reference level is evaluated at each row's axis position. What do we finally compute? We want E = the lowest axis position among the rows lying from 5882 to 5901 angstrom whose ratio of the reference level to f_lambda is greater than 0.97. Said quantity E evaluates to 5882.70 angstrom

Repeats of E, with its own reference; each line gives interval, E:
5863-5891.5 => 5866.47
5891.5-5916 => 5892.19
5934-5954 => 5935.77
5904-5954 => 5907.14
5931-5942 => 5931.67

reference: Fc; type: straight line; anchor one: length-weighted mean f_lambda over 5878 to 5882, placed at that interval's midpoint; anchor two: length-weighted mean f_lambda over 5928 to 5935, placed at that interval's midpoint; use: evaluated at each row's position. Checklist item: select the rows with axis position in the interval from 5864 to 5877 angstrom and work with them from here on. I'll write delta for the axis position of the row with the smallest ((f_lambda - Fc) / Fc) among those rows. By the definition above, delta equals 5866.47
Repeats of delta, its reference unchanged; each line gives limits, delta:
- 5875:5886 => 5882.70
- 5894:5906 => 5897.62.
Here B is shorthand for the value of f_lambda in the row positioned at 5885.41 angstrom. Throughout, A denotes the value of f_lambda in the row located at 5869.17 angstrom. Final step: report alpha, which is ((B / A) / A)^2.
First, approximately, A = 9.92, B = 9.201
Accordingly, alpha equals 0.0087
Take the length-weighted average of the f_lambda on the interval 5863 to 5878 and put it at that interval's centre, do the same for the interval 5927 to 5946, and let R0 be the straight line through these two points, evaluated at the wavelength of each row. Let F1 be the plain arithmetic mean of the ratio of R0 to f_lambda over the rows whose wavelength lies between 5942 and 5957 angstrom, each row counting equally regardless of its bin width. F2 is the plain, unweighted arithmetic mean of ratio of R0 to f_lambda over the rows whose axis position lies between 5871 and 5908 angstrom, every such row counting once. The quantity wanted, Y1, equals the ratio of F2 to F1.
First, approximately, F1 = 0.92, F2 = 1.12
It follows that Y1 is 1.21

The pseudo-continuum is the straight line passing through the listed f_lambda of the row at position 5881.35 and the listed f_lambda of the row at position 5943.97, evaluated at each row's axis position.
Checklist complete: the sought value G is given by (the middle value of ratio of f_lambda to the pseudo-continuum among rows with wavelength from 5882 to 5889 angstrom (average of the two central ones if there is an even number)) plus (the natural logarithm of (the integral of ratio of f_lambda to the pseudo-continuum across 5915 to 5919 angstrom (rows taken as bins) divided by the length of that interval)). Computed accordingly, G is 0.75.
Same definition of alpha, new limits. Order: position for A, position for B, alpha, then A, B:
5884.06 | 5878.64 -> 0.0175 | 9.919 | 13.02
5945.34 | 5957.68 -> 0.0089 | 10.22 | 9.843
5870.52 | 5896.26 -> 0.0047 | 10.92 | 8.217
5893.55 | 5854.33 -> 0.0197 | 7.848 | 8.638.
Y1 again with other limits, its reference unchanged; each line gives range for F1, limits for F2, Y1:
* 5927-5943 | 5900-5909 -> 1.07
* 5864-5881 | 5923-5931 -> 1.02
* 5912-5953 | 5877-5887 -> 1.05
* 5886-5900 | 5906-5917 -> 0.86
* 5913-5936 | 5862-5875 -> 1.04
